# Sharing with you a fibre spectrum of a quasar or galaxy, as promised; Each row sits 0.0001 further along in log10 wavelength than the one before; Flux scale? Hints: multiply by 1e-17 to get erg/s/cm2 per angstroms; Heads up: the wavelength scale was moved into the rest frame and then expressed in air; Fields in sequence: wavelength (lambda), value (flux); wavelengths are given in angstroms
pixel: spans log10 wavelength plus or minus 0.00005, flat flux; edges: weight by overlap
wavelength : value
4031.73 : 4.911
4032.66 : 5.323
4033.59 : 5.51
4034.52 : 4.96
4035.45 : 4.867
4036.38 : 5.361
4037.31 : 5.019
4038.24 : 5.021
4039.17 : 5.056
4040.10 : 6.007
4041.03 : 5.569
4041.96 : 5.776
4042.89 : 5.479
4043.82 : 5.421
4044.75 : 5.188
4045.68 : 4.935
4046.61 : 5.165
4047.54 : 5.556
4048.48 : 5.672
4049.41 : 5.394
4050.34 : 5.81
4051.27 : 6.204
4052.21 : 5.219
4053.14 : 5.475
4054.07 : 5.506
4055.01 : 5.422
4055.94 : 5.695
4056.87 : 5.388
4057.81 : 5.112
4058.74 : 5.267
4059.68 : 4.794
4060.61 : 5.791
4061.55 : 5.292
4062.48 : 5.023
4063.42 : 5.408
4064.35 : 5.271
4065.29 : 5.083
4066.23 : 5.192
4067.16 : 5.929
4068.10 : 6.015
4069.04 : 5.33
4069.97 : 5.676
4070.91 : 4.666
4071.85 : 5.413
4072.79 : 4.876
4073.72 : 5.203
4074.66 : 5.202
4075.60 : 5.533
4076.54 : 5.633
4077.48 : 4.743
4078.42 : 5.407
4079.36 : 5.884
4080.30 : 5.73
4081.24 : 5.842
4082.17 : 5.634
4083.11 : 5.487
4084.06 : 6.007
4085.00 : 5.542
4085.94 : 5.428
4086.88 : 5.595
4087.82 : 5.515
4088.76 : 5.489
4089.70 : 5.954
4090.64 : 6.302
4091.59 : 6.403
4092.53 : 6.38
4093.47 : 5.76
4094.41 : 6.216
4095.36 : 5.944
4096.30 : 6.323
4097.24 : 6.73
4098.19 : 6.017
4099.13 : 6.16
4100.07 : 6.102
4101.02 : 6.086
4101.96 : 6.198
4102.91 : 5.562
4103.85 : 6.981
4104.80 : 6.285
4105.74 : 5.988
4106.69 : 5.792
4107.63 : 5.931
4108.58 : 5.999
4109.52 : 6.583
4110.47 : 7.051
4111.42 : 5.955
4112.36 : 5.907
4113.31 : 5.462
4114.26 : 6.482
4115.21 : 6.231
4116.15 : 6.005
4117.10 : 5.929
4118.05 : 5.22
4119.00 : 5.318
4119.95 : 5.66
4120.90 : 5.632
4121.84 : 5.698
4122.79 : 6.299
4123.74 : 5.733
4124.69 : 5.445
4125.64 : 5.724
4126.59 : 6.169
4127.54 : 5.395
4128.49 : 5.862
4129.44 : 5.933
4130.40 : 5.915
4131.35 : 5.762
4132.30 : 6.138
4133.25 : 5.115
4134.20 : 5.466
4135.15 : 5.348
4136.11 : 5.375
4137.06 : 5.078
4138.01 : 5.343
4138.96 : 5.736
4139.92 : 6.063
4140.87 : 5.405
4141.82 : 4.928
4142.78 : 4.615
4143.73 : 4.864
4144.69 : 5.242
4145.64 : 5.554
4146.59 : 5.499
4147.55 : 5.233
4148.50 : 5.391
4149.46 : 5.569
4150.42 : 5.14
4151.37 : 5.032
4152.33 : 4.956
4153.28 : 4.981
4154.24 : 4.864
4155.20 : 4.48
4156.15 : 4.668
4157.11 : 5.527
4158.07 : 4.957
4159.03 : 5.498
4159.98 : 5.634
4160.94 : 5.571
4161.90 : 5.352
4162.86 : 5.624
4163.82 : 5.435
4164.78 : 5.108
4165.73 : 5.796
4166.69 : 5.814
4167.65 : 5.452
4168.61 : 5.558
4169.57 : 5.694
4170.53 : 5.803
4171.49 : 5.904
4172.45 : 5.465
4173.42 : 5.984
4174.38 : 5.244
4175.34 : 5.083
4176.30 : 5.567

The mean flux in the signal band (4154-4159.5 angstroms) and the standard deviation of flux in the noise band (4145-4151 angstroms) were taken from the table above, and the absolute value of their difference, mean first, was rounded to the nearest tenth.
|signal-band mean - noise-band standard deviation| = 4.8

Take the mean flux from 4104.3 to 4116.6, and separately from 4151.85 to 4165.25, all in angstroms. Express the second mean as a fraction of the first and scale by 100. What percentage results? 85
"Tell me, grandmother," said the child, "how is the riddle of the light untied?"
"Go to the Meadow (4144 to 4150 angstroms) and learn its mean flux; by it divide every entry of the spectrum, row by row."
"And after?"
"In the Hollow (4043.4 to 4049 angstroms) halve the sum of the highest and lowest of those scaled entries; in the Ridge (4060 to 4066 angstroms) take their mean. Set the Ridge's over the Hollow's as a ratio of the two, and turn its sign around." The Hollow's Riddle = -1.00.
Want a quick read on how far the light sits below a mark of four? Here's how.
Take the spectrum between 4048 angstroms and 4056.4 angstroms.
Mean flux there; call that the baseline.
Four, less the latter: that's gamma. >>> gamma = -1.60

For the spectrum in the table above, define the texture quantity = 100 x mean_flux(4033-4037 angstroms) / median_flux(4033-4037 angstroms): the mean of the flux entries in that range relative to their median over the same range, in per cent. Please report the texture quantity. 100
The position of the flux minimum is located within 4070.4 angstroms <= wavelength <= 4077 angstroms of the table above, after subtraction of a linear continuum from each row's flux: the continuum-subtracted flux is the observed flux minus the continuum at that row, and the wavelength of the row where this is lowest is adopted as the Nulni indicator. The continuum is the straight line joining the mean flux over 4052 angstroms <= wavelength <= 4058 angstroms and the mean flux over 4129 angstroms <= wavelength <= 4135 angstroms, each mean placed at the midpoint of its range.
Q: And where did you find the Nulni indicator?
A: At 4070.91 angstroms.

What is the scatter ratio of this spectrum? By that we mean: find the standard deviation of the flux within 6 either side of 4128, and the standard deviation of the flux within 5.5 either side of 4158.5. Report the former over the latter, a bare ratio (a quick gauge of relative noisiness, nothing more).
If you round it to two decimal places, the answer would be 0.85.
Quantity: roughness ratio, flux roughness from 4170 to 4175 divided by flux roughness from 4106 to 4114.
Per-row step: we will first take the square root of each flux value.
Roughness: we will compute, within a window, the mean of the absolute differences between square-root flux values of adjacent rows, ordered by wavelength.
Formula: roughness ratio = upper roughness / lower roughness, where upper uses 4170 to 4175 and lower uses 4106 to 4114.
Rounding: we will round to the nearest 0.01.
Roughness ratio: 1.17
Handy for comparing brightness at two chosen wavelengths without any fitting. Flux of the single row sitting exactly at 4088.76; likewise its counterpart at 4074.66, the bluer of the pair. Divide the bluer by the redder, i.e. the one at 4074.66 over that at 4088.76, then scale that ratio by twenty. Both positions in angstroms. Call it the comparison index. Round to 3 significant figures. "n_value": 19.0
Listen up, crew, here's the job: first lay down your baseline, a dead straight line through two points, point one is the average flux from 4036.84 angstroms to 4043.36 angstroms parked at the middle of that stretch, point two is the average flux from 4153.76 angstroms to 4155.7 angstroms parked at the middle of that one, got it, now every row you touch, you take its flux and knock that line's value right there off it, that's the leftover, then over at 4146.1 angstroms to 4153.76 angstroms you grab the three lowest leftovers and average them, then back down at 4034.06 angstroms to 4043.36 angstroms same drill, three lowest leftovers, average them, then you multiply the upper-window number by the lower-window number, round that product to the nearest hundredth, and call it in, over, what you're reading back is -0.15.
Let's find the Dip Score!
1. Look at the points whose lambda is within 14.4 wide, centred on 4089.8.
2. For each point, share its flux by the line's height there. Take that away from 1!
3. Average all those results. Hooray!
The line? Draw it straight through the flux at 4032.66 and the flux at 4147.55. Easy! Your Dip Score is -0.12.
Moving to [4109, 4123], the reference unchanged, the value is -0.13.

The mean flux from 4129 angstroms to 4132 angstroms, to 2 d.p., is 5.87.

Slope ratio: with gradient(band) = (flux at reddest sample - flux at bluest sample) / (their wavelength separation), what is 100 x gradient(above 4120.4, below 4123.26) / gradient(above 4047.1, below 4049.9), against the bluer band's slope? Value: -407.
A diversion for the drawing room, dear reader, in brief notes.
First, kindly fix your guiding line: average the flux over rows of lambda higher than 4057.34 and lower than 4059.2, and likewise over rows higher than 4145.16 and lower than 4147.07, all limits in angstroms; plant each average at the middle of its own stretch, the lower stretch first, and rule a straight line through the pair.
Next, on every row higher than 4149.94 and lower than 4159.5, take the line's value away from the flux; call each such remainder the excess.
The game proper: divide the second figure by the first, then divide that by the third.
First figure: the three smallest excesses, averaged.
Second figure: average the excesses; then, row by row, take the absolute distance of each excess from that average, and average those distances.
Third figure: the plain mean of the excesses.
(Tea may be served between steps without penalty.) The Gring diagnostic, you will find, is 0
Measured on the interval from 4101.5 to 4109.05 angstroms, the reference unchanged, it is 1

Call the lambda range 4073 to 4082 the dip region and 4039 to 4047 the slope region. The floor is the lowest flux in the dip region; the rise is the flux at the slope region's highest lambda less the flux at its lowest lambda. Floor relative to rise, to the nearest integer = 44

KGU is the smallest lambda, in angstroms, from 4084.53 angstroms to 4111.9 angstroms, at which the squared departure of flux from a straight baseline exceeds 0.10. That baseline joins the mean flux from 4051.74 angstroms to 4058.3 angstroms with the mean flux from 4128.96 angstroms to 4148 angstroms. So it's 4089.70 angstroms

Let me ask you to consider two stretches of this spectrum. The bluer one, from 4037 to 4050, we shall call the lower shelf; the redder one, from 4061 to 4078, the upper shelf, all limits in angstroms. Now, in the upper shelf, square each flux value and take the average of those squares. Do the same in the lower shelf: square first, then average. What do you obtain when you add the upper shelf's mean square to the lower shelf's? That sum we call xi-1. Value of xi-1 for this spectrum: 57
